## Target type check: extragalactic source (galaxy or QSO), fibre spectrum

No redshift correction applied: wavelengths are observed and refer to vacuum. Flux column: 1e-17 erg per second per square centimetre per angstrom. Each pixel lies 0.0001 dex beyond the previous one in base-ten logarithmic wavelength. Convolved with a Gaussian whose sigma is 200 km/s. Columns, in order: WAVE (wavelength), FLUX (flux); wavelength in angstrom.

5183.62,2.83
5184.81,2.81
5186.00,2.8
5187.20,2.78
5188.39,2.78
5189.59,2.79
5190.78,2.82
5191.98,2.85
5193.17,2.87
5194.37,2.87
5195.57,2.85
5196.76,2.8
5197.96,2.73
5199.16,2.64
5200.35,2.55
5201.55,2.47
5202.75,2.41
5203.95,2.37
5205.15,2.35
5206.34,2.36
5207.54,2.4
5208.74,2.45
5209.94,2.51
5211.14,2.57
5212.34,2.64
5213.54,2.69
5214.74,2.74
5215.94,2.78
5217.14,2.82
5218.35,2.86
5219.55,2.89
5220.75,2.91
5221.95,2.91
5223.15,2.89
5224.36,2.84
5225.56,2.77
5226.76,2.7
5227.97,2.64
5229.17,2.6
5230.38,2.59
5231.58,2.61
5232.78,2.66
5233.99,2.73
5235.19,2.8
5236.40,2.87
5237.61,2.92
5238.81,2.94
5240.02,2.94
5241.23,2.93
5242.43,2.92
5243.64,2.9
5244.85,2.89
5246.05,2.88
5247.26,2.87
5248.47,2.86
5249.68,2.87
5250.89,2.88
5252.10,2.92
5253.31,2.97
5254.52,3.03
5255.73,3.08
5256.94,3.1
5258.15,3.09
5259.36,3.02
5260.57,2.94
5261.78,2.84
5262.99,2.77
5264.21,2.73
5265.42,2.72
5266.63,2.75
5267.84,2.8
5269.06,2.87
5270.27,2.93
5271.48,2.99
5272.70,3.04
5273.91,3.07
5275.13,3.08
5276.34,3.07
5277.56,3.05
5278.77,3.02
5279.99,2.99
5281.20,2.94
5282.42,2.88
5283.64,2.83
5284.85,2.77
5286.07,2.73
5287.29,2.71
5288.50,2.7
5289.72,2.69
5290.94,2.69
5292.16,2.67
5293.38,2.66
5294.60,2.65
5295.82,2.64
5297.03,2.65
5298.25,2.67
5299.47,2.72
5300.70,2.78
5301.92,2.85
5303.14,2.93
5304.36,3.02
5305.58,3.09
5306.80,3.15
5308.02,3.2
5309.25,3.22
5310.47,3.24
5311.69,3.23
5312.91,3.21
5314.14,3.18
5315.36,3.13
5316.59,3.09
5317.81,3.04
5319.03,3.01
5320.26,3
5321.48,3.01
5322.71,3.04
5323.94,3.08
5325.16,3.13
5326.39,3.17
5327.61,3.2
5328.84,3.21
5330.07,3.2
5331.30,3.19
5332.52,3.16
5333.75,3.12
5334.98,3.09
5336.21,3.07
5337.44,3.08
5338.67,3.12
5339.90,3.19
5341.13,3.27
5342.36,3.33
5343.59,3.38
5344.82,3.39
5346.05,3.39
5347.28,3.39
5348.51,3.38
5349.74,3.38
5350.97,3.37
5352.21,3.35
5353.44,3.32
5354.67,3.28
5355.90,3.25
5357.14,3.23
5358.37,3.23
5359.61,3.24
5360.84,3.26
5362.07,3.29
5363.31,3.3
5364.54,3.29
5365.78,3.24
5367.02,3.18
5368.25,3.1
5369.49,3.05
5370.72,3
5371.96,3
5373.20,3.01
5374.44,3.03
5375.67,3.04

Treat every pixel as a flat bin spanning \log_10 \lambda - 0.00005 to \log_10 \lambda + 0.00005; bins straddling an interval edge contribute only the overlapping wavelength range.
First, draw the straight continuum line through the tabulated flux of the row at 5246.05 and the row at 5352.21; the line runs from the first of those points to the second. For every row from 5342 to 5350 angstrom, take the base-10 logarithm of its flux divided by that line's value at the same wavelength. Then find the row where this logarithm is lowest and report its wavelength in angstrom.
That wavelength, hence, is 5342.36 angstrom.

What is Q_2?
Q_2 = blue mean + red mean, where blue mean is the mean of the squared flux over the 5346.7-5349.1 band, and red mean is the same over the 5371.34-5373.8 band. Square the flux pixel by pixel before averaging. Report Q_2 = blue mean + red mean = 20.5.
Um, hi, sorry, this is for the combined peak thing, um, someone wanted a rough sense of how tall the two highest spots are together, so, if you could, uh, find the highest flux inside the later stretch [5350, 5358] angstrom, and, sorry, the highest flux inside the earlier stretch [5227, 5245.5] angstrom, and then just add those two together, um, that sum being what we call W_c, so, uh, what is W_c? 6.31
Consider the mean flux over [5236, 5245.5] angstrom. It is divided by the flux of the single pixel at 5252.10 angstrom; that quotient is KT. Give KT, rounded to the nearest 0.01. 1.00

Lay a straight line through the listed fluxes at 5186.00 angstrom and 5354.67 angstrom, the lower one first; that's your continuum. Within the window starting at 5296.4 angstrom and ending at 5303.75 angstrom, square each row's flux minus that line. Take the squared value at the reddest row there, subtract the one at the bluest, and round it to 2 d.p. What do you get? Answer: -0.18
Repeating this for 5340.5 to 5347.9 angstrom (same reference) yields 0.02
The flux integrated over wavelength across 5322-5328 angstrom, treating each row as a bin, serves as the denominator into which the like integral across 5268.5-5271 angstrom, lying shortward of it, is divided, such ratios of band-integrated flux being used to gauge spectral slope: 0.4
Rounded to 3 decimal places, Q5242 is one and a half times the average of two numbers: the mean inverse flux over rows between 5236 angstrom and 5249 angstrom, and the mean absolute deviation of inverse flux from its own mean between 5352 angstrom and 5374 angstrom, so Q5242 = 0.266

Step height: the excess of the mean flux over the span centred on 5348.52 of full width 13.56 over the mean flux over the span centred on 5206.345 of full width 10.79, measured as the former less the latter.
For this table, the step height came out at 0.93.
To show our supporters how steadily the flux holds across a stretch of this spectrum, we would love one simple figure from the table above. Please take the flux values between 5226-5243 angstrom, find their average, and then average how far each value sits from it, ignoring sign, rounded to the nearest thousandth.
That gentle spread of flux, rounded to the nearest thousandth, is 0.128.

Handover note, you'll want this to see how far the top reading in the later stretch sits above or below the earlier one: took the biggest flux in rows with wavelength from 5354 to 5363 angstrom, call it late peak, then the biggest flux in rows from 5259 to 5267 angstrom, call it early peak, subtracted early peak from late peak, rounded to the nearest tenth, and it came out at 0.3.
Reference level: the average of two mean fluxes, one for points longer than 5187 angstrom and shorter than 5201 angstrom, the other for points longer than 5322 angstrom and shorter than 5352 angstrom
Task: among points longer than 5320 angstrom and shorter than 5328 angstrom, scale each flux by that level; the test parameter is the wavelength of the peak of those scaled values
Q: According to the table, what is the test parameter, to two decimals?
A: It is 5327.61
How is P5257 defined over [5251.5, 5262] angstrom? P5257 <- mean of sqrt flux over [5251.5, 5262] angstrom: 1.73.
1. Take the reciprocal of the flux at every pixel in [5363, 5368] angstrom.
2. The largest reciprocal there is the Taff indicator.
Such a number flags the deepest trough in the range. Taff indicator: 0.31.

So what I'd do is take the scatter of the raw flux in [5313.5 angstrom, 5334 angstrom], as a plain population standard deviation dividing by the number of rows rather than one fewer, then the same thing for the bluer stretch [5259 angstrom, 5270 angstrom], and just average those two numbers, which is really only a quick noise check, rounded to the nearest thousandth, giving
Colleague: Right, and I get 0.084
